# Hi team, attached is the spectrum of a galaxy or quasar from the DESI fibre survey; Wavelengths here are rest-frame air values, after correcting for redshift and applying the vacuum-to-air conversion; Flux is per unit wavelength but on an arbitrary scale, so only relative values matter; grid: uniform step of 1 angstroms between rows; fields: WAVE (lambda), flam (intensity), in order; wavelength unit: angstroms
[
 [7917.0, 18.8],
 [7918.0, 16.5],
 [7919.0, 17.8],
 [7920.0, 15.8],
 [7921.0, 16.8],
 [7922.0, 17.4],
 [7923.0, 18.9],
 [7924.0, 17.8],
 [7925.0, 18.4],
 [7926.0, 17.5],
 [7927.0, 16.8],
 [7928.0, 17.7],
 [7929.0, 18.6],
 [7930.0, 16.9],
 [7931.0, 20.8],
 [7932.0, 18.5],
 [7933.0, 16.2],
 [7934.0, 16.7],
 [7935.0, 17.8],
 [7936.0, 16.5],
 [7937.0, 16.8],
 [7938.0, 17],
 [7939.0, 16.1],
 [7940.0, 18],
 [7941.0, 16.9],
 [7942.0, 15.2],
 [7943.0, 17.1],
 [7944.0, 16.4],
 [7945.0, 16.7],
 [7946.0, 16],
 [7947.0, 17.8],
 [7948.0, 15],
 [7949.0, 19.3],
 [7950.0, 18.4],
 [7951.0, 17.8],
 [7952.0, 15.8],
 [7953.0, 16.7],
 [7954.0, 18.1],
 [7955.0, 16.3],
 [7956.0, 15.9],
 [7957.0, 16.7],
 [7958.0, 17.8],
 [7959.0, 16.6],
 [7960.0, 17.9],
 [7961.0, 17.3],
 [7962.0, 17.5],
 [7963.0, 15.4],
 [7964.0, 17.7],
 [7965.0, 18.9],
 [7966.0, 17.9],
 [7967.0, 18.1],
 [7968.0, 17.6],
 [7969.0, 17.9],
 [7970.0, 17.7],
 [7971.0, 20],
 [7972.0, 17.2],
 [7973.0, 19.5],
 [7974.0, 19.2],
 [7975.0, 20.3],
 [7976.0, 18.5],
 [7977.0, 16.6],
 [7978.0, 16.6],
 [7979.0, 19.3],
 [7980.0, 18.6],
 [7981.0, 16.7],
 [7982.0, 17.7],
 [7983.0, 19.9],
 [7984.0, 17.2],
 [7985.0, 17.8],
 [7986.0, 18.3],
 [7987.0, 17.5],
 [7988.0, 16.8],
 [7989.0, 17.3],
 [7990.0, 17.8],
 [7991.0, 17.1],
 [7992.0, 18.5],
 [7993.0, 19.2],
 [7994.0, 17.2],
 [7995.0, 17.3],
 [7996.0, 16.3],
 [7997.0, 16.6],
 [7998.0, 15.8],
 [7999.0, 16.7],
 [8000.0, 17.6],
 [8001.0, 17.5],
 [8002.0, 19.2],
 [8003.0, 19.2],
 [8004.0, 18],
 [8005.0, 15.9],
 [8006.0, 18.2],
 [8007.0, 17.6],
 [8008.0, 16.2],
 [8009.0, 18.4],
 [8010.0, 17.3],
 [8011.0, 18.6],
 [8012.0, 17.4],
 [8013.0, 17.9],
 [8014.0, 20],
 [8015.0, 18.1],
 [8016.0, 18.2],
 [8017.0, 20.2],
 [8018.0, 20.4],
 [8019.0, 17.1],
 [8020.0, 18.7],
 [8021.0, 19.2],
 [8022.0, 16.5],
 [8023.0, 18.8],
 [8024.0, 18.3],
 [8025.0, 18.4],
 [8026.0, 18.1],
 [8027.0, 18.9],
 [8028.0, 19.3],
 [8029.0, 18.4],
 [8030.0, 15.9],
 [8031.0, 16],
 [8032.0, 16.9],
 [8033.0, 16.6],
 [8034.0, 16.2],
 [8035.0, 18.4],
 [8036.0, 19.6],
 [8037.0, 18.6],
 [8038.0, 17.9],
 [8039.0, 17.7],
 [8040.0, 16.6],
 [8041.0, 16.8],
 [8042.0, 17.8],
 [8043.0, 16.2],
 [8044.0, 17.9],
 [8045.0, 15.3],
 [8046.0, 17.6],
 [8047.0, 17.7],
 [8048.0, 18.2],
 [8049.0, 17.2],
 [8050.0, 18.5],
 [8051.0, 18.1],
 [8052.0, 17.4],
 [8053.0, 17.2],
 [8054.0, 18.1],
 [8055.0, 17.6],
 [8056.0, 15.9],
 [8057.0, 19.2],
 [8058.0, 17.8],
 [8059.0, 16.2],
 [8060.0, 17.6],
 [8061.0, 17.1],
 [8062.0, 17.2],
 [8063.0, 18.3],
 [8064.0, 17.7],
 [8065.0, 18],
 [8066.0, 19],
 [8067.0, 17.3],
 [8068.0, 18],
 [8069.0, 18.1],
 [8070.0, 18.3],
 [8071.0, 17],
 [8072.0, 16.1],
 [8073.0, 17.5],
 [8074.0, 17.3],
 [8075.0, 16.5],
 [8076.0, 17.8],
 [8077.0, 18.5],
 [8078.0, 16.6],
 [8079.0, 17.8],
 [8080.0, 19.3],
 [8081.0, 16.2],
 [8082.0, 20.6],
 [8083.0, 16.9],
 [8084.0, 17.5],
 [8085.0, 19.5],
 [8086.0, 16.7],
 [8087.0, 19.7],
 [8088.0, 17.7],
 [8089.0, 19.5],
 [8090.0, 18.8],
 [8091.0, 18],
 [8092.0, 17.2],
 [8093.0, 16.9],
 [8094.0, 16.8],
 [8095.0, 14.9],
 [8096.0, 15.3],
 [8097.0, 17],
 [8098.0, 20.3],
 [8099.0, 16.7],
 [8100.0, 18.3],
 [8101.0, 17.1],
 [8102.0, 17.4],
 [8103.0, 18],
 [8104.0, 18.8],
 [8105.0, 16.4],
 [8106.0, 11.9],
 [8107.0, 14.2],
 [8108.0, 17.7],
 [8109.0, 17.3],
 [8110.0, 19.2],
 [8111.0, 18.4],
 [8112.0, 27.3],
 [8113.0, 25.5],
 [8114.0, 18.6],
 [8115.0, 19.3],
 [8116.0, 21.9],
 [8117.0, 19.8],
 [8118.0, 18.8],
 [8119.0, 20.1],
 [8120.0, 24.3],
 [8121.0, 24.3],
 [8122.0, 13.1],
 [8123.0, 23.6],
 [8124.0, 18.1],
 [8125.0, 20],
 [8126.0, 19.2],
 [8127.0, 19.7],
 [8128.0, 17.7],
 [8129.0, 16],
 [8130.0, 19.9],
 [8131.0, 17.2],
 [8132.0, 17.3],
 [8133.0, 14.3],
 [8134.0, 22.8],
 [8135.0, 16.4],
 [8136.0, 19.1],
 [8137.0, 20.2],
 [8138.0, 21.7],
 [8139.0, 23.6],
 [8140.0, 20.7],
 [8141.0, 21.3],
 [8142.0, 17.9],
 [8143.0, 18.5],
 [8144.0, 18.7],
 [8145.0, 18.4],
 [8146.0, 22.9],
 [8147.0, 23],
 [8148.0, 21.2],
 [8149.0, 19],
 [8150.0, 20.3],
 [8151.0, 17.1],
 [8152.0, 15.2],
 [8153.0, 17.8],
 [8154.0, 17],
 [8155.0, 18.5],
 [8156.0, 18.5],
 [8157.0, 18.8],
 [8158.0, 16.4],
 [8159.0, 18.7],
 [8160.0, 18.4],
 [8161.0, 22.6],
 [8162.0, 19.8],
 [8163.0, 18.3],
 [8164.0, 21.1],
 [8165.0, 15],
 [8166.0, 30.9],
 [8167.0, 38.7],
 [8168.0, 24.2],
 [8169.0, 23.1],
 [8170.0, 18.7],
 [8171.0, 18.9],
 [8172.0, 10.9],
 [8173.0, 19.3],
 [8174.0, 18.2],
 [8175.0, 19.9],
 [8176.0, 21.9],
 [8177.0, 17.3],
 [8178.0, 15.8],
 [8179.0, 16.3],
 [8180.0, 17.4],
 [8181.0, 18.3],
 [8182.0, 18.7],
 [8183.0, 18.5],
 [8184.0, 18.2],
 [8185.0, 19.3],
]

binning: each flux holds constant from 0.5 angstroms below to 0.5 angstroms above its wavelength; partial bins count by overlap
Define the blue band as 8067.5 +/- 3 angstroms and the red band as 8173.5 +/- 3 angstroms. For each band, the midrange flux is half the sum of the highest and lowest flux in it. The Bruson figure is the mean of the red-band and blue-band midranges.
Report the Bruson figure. 17.3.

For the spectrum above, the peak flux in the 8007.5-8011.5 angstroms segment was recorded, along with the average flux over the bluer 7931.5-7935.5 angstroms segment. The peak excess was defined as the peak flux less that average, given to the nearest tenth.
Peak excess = 1.3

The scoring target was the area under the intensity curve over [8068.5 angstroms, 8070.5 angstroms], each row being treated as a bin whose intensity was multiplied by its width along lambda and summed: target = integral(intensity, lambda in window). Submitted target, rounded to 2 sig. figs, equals 36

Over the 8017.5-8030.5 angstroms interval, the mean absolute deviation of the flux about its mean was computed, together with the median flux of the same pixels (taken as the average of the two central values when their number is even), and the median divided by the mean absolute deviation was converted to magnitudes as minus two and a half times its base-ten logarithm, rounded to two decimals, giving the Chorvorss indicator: -3.32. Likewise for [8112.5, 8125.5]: -2.22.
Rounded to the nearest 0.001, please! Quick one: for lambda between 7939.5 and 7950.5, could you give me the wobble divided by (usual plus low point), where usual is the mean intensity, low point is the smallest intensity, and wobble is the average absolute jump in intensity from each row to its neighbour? 0.051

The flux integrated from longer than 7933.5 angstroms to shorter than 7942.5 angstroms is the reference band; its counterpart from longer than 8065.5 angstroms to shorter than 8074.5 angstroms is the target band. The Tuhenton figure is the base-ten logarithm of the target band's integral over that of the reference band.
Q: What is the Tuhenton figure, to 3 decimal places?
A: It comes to 0.021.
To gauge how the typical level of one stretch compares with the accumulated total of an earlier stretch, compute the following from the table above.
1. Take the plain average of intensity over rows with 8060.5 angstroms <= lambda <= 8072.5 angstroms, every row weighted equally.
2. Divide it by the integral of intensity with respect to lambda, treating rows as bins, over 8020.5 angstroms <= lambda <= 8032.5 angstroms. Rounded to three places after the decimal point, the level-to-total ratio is 0.082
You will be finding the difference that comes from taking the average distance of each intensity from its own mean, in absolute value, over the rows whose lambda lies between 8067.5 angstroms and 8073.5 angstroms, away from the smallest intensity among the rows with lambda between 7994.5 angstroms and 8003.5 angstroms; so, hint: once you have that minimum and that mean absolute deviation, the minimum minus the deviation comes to 15.2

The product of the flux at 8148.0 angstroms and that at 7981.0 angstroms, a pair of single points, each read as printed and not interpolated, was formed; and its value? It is 354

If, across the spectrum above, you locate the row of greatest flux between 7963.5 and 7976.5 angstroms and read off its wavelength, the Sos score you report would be 7975.0 angstroms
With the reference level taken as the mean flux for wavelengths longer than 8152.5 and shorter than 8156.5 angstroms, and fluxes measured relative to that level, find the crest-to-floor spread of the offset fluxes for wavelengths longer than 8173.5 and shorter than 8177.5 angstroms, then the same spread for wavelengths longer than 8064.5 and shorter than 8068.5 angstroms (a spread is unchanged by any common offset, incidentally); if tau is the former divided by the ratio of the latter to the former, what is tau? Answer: 12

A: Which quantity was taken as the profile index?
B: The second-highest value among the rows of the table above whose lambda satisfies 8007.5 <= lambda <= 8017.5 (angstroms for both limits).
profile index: 20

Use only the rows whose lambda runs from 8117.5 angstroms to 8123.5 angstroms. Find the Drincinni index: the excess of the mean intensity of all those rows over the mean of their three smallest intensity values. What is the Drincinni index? 3.4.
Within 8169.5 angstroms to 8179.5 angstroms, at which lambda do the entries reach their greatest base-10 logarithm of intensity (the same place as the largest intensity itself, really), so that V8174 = 8176.0 angstroms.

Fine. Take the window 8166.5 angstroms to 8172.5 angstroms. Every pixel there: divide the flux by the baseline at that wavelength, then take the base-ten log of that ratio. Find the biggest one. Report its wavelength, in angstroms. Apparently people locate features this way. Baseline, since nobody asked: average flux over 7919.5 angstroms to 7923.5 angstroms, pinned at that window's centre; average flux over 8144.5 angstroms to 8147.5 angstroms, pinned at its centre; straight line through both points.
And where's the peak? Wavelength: 8167.0 angstroms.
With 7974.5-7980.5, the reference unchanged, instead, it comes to 7975.0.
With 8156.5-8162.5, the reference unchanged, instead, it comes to 8161.0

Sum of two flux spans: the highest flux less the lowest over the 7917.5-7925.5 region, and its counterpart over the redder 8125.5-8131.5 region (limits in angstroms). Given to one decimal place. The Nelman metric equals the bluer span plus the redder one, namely 7.0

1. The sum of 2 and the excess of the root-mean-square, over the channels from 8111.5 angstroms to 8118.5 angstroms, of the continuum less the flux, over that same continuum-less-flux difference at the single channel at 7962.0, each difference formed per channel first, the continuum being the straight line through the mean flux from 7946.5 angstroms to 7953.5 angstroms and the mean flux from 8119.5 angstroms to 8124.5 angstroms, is 5.4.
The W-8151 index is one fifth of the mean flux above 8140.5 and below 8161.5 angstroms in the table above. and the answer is 3.81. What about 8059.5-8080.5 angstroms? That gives 3.53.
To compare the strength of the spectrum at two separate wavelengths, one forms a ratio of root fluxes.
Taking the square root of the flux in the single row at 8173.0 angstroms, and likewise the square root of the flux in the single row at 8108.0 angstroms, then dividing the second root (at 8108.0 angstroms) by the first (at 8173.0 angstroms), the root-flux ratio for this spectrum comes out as 0.958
